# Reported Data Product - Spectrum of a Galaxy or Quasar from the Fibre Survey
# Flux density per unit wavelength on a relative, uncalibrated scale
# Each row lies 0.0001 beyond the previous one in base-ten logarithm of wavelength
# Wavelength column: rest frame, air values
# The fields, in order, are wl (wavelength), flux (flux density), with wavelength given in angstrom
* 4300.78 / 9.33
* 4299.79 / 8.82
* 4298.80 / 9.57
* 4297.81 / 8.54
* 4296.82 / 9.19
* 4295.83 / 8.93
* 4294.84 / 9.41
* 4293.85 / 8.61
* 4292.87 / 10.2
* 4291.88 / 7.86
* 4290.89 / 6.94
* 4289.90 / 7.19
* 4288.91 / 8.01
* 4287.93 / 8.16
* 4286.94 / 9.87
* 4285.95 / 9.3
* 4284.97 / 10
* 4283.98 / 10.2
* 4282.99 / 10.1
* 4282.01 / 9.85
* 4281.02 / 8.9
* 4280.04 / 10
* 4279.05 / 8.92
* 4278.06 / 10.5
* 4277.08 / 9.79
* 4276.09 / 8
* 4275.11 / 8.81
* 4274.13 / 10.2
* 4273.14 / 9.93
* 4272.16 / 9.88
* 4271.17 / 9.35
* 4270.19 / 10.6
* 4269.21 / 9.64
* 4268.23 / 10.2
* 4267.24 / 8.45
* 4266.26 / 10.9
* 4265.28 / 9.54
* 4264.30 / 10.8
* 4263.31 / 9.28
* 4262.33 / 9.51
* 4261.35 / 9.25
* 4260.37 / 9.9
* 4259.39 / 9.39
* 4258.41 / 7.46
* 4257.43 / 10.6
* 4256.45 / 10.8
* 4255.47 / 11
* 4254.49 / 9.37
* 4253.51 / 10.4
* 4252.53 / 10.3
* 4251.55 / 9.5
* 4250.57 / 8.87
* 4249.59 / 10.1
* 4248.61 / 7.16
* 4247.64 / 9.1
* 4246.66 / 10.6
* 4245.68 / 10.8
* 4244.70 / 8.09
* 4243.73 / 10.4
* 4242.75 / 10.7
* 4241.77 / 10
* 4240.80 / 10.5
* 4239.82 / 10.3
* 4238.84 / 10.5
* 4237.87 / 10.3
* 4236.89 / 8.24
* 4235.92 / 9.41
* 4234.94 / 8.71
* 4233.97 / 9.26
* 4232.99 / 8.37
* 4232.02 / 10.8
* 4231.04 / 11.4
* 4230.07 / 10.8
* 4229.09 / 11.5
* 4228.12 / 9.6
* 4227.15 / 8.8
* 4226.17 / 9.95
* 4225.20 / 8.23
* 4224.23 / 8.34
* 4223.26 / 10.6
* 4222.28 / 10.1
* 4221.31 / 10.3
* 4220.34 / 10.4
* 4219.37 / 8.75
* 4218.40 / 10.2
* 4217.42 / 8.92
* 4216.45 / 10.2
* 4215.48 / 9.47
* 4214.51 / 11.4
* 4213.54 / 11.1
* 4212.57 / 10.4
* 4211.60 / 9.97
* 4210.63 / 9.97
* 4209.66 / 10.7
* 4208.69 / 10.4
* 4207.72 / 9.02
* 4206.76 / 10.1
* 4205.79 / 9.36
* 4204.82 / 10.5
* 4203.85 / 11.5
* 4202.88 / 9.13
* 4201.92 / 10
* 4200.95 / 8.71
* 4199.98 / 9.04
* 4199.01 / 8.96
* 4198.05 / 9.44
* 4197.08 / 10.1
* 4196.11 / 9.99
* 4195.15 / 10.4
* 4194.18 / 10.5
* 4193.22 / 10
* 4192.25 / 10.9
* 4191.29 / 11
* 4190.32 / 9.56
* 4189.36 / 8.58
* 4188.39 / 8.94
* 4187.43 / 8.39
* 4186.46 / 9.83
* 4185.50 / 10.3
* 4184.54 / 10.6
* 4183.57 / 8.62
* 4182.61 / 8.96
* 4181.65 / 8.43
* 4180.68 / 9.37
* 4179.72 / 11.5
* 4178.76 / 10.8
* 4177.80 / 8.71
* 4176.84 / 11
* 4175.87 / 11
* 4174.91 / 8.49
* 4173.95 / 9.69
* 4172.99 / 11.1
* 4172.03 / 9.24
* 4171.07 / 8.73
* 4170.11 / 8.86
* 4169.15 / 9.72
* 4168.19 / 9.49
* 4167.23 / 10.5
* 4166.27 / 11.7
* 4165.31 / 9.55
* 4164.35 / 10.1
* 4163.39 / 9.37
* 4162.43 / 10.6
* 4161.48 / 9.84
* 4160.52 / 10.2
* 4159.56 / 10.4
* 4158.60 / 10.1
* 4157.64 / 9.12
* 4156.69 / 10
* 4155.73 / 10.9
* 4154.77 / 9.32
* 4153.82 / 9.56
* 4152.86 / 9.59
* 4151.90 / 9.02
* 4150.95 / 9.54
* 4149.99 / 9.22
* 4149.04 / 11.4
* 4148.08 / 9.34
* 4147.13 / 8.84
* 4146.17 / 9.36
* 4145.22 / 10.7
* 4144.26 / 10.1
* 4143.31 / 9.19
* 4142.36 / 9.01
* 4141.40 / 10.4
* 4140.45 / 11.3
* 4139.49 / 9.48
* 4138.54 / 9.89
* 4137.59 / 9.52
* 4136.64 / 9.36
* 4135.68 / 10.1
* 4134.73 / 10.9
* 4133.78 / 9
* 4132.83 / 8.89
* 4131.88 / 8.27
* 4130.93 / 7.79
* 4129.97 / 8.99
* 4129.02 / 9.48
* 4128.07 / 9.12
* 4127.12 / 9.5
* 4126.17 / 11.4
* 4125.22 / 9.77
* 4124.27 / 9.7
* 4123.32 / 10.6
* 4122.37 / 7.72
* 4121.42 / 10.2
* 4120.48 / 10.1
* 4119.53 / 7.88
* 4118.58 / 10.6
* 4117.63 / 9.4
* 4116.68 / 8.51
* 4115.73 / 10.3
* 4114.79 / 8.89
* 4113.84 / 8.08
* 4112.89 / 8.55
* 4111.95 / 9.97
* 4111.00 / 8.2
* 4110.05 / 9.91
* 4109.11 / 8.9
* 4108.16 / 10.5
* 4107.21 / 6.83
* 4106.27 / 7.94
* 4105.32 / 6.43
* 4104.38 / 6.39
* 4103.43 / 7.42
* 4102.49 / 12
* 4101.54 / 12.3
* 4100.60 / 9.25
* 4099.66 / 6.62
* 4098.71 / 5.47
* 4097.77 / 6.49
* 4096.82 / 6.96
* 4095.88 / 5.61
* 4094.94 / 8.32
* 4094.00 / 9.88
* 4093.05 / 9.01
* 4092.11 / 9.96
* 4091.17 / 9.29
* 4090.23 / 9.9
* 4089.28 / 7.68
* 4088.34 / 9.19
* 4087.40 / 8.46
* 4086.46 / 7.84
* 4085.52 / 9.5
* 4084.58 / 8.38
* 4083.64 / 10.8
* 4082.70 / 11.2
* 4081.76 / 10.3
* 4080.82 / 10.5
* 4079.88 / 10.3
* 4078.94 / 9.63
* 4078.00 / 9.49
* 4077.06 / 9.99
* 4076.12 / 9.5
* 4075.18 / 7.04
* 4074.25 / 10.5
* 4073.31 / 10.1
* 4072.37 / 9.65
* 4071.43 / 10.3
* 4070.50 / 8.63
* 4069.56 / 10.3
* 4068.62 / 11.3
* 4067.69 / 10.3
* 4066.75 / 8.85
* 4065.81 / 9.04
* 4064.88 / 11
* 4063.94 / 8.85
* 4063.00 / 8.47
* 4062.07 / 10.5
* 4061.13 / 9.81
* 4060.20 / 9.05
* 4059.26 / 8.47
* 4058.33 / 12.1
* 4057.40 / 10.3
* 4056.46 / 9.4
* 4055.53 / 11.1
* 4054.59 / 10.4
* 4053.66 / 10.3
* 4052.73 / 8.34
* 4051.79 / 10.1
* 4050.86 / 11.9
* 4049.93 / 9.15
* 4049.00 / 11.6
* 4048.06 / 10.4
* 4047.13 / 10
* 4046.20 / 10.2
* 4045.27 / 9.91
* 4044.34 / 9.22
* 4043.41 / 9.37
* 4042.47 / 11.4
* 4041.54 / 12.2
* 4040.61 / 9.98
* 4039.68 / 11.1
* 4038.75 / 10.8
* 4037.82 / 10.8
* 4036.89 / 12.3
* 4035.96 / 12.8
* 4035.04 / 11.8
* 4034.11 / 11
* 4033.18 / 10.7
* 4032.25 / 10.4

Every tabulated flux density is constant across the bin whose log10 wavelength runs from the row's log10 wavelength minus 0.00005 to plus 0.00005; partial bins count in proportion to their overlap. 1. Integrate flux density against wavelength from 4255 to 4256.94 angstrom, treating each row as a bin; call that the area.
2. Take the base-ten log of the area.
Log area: 1.33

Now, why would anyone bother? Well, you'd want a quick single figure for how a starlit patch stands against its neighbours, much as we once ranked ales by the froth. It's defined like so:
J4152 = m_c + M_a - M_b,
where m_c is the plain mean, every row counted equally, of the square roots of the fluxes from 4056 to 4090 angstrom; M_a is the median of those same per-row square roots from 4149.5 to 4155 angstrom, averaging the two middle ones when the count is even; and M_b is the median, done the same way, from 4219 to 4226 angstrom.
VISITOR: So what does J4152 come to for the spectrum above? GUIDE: 2.99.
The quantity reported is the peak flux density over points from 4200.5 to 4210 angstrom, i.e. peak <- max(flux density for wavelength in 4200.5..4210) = 11.5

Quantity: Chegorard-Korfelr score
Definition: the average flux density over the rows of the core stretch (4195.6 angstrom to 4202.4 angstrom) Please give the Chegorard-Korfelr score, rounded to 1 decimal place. 9.5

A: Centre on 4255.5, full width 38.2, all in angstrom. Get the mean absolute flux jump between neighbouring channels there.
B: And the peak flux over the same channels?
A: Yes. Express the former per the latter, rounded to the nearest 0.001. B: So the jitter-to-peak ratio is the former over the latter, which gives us 0.096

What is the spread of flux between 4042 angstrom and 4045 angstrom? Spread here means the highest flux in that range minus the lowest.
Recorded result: 2.2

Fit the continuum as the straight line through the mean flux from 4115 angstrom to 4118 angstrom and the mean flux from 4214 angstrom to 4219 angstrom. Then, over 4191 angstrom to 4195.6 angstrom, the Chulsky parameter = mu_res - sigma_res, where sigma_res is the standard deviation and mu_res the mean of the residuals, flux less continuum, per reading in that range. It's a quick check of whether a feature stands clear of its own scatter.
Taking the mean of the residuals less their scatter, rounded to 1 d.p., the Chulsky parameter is 0.3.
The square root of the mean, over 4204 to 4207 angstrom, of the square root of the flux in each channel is 1.78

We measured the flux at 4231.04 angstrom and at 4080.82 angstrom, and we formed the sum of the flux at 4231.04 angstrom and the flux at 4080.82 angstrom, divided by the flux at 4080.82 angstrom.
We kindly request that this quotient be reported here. 2.1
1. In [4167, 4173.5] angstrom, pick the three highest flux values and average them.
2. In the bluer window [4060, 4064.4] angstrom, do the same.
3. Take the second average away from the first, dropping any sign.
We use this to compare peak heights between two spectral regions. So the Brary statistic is 0.7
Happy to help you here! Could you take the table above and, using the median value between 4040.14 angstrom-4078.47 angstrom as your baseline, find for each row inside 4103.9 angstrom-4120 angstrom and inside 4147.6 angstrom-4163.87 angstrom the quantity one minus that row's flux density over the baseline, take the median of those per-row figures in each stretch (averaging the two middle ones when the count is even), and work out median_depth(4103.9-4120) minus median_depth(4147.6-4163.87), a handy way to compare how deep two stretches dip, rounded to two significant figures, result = 0.10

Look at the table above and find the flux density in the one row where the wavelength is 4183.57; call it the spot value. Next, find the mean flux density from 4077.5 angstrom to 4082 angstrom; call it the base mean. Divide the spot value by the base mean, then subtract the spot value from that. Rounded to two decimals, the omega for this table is -7.76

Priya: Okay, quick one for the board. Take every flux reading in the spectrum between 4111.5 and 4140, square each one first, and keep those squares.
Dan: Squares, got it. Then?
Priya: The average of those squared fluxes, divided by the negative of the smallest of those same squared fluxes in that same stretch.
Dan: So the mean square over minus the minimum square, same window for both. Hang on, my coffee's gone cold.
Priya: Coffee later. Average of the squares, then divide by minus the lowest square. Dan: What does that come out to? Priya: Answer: -1.50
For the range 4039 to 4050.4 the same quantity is -1.30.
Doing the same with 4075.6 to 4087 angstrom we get -1.57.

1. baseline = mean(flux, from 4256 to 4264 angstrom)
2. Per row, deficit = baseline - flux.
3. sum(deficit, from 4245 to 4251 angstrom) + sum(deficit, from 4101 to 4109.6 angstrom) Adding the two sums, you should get 8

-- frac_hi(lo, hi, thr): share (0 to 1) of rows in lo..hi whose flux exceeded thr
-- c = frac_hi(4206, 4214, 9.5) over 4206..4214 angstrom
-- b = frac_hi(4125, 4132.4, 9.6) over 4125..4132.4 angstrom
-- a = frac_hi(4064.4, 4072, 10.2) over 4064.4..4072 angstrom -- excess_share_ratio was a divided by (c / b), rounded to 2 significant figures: 0.18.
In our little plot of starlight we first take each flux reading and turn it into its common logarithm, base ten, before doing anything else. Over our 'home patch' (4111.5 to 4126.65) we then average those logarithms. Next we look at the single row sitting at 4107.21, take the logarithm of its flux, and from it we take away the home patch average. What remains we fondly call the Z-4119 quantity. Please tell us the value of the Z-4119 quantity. -0.14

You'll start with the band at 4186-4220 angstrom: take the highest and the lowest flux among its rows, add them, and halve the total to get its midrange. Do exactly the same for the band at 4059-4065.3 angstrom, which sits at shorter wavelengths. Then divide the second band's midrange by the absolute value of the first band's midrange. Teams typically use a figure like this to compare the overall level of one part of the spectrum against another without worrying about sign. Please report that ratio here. 0.98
